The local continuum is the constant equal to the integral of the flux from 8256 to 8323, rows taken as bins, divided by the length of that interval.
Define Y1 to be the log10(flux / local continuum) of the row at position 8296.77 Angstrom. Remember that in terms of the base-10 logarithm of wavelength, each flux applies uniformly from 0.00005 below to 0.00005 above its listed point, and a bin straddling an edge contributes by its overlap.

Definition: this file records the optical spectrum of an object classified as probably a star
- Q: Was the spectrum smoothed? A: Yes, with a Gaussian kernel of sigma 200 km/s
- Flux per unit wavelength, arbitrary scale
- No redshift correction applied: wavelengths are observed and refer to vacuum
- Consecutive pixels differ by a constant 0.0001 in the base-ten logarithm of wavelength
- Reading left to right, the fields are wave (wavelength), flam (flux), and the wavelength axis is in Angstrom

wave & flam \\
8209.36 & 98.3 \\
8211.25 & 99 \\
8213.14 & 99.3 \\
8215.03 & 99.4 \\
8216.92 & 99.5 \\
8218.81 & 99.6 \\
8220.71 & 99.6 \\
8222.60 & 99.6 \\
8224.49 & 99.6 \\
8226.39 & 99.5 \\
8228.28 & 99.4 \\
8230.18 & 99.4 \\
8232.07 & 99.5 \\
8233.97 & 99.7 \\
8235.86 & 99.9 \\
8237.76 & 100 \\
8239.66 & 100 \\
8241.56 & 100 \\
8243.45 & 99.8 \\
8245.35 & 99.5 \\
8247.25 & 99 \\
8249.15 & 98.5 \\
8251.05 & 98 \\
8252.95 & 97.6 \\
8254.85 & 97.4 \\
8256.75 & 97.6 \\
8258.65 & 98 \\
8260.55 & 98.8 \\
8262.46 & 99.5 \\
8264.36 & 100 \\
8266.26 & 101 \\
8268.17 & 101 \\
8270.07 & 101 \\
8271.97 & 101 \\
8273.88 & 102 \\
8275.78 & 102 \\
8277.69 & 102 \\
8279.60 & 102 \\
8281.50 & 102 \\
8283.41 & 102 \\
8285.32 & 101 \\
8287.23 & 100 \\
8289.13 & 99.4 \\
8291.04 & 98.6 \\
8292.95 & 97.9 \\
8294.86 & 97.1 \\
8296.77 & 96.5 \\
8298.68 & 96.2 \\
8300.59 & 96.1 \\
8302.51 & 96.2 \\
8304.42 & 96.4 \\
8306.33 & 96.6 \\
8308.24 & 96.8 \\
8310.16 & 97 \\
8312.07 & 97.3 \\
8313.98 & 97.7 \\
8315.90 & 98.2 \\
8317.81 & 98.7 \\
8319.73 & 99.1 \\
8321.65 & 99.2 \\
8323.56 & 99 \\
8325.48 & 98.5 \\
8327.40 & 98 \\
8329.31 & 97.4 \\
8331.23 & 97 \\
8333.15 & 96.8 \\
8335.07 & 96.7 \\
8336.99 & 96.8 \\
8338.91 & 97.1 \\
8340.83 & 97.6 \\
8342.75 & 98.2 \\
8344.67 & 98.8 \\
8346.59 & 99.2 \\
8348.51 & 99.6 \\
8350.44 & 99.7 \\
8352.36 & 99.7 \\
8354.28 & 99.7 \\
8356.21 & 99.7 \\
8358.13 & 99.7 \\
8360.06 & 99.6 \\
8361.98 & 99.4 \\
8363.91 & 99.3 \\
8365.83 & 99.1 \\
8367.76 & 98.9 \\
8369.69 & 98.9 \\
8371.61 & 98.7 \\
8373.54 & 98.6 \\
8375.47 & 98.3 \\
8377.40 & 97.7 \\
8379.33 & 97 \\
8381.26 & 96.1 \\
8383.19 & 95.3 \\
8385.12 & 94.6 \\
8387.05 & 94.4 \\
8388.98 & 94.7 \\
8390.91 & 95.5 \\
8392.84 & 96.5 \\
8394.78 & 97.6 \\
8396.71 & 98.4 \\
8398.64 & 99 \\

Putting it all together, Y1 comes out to -0.011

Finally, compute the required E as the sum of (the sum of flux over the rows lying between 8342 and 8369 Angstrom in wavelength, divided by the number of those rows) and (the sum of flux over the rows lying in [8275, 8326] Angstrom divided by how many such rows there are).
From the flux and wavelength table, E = 198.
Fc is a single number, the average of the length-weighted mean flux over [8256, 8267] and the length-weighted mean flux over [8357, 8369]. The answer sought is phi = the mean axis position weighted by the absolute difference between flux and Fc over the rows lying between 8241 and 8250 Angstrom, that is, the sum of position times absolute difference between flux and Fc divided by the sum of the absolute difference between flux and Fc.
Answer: 8245.1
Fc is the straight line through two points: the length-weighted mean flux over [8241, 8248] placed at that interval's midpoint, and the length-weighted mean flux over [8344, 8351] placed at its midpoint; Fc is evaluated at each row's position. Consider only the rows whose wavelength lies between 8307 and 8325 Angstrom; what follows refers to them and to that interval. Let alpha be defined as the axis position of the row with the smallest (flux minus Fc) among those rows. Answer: 8308.24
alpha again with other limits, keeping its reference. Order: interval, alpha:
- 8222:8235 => 8228.28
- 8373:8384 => 8383.19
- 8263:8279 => 8264.36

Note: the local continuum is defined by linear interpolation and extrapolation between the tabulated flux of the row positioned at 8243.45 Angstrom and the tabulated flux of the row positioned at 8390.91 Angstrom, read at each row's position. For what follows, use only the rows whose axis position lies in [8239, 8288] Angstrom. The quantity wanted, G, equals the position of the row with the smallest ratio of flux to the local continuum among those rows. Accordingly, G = 8254.85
